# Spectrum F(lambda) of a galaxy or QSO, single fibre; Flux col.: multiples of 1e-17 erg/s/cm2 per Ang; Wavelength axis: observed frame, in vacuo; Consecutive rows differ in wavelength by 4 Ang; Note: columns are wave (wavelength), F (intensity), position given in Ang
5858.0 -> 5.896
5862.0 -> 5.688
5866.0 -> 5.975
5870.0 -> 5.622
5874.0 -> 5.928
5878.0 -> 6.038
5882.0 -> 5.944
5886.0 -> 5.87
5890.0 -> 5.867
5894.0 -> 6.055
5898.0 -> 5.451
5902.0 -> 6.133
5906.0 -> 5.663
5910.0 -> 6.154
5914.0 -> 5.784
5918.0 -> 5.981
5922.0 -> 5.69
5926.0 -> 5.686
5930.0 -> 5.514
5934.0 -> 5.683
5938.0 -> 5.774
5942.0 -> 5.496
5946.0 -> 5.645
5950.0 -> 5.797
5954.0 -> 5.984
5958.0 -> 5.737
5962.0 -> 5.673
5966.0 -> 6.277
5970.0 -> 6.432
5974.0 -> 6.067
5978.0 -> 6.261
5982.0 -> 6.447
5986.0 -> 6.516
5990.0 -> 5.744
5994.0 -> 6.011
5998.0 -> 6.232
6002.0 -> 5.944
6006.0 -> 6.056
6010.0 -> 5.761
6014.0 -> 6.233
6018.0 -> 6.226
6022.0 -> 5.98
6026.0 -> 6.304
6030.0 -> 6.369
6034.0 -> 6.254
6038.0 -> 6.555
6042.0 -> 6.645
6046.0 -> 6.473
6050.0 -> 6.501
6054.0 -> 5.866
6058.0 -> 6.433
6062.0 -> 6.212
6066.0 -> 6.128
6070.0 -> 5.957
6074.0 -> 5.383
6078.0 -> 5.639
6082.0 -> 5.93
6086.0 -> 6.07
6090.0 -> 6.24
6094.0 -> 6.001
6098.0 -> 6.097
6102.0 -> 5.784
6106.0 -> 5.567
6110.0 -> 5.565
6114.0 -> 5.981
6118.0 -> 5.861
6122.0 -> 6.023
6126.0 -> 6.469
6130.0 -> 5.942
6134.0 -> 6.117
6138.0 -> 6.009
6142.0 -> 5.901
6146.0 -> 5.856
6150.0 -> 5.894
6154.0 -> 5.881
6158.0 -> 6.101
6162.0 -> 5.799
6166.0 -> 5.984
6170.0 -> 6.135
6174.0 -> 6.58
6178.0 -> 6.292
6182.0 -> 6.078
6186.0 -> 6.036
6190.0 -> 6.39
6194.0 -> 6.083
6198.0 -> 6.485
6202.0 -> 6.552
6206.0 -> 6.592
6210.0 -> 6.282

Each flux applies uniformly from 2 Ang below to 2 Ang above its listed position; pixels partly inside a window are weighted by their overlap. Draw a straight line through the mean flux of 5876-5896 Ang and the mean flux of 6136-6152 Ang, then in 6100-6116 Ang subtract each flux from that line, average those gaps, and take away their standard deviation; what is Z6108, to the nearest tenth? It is 0.0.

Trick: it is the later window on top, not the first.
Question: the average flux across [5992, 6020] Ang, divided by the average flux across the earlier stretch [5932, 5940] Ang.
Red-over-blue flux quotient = 1.06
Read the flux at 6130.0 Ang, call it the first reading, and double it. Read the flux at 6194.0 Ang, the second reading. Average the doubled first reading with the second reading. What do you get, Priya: 9.0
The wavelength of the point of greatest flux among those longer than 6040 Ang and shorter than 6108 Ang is 6042.0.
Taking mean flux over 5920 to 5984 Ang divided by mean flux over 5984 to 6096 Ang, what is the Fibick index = 0.96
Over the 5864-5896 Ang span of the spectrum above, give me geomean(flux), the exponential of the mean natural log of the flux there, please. 5.91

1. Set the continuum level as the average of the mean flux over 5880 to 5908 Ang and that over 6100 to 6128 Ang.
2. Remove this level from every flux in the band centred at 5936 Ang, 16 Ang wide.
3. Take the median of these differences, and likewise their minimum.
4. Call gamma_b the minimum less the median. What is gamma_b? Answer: -0.10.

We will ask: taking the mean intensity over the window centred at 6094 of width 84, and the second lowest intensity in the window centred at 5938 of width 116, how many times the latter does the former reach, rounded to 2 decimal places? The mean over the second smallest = 1.09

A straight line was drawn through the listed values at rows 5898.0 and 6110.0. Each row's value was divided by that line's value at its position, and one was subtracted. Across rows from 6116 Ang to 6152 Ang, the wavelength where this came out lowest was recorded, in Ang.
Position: 6146.0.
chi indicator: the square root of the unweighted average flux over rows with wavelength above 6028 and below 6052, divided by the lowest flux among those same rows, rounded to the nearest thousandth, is 0.407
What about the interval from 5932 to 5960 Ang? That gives 0.436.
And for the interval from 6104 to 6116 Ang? 0.429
